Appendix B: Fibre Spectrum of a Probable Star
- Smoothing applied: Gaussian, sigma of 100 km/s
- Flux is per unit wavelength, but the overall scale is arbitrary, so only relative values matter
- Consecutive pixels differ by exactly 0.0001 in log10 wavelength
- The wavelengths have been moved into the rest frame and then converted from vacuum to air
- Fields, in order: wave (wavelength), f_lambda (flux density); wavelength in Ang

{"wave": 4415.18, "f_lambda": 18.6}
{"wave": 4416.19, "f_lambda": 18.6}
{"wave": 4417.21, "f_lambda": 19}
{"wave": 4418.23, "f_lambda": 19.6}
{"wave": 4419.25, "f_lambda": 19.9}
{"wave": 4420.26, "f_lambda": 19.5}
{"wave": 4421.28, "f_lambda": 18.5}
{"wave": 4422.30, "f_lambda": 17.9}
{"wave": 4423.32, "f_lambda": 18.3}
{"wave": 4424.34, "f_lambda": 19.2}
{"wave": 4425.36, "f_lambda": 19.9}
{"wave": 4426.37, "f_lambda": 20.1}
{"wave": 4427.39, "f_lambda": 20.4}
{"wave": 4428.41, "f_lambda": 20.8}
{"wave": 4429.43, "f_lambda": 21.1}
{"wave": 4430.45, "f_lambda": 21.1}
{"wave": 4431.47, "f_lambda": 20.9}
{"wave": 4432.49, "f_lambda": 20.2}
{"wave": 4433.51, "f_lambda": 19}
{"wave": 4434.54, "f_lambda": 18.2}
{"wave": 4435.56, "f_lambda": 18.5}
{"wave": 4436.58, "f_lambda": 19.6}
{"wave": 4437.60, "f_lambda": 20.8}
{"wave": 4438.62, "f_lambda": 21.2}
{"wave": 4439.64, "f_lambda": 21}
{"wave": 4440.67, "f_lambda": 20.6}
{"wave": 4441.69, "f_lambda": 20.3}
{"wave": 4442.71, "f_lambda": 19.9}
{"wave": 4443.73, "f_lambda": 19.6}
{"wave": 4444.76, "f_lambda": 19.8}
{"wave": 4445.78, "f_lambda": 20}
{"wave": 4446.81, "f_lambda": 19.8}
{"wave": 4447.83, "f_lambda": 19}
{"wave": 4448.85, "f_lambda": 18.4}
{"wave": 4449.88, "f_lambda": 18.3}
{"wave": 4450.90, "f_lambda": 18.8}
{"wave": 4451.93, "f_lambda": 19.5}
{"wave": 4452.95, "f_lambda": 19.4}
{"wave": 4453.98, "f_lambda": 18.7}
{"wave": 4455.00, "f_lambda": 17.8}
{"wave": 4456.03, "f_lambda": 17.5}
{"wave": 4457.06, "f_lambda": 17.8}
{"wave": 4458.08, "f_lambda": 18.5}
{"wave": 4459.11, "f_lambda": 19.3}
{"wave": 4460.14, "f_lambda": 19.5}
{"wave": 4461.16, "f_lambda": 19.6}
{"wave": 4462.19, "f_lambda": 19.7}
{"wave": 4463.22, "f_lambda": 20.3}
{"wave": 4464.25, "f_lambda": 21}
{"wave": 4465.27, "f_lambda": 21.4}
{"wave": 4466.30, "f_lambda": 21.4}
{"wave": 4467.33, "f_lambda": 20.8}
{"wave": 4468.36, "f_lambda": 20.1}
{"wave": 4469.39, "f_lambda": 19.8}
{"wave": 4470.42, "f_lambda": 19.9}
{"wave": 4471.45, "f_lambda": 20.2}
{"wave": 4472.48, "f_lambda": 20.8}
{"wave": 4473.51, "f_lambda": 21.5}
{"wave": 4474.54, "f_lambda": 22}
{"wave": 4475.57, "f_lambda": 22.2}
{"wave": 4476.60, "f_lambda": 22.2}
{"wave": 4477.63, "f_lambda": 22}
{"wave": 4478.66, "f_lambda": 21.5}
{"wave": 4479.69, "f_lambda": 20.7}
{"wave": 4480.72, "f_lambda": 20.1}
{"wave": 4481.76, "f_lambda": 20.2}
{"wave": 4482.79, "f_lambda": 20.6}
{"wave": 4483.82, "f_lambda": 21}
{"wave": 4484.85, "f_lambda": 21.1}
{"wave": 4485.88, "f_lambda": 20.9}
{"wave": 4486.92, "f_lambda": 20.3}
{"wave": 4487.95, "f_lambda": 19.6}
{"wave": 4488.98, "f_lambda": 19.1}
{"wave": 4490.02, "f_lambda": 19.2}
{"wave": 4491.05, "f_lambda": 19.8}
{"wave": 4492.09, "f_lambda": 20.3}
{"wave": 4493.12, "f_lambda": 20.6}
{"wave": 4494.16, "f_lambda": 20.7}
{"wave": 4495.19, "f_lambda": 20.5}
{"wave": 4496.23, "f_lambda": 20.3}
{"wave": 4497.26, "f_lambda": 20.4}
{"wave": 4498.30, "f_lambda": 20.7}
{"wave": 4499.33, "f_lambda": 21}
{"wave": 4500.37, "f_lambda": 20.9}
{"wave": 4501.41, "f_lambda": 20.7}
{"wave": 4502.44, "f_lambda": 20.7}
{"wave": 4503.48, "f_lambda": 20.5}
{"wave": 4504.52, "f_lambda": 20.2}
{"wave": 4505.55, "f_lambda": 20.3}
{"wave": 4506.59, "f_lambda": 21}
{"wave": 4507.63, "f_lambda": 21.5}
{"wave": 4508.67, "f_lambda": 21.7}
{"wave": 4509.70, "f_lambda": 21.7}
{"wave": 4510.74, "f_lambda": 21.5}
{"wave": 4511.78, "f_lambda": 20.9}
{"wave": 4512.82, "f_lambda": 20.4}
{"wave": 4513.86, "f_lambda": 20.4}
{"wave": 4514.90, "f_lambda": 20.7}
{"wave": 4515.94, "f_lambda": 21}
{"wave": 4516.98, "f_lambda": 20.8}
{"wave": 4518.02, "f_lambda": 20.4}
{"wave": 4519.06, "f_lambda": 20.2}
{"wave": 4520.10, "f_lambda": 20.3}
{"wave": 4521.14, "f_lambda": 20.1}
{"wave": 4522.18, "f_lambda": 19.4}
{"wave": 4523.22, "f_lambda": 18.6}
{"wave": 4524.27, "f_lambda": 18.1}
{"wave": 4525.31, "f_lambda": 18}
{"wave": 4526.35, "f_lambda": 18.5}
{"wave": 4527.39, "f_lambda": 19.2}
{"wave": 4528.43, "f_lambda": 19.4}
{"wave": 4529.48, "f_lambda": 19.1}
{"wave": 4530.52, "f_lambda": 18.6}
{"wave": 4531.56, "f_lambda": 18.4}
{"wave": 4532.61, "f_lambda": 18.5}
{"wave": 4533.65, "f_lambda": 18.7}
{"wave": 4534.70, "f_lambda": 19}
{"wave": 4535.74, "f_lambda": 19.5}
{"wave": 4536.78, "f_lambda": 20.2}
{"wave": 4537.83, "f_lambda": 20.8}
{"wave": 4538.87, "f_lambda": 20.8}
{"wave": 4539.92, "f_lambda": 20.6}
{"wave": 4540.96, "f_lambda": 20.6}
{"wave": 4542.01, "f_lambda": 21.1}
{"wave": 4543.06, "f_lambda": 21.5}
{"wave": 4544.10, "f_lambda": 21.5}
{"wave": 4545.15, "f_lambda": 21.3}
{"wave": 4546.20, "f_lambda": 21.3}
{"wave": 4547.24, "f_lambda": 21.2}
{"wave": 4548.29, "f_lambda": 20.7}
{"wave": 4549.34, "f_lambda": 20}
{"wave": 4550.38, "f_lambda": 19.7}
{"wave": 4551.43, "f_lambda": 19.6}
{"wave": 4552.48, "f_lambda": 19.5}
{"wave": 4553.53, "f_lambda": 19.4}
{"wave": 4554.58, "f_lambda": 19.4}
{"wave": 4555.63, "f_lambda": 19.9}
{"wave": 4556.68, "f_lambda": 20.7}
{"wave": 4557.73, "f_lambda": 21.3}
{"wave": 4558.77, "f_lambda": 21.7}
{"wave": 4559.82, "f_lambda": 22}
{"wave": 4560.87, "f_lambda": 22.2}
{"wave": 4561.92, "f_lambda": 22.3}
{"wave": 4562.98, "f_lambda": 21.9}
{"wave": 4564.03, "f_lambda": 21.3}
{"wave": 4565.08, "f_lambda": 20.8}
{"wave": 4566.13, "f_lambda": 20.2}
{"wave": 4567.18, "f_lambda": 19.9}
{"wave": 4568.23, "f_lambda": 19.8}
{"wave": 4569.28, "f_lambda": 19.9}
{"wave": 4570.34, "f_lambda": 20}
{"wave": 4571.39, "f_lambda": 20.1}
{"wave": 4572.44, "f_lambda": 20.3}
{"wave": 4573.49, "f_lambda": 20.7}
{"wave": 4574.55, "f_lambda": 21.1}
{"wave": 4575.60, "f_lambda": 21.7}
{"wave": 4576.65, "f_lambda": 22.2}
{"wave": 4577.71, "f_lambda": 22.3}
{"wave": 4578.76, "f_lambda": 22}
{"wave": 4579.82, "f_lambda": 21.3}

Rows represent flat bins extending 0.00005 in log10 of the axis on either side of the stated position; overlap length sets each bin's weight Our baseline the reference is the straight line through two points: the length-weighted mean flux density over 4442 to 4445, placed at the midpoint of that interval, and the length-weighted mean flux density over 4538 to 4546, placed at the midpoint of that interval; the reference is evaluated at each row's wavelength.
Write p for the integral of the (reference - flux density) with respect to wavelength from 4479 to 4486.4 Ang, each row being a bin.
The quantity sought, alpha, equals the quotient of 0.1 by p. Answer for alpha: -0.04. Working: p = -3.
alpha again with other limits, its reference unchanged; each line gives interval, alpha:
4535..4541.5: 0.02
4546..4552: 0.02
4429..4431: -0.03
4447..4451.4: 0.02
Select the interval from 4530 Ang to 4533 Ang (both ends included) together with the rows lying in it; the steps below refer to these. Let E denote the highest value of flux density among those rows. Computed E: 18.6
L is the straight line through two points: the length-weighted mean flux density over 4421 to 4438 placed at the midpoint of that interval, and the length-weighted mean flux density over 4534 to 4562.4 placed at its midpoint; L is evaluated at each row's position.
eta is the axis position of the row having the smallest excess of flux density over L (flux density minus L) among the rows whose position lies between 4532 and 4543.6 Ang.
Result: 4532.61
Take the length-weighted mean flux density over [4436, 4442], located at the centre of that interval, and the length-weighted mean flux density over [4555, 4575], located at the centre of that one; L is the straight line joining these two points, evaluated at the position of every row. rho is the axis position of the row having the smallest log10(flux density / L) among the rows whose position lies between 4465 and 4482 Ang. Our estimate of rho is 4469.39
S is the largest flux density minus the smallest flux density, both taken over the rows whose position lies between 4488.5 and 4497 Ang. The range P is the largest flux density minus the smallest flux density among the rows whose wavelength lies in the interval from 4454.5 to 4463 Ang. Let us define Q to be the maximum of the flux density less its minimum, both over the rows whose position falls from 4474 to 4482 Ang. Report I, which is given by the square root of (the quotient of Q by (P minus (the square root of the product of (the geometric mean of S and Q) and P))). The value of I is 3.3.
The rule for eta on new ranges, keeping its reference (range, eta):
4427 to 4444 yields 4434.54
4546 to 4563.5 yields 4554.58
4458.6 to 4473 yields 4459.11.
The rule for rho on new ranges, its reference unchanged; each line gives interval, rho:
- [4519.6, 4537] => 4525.31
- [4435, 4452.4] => 4449.88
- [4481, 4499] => 4488.98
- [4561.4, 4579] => 4568.23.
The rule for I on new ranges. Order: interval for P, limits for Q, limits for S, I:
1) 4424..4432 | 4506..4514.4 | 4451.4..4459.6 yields 2.9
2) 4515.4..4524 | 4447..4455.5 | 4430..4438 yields 4.3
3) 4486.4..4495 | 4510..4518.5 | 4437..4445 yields 2.8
